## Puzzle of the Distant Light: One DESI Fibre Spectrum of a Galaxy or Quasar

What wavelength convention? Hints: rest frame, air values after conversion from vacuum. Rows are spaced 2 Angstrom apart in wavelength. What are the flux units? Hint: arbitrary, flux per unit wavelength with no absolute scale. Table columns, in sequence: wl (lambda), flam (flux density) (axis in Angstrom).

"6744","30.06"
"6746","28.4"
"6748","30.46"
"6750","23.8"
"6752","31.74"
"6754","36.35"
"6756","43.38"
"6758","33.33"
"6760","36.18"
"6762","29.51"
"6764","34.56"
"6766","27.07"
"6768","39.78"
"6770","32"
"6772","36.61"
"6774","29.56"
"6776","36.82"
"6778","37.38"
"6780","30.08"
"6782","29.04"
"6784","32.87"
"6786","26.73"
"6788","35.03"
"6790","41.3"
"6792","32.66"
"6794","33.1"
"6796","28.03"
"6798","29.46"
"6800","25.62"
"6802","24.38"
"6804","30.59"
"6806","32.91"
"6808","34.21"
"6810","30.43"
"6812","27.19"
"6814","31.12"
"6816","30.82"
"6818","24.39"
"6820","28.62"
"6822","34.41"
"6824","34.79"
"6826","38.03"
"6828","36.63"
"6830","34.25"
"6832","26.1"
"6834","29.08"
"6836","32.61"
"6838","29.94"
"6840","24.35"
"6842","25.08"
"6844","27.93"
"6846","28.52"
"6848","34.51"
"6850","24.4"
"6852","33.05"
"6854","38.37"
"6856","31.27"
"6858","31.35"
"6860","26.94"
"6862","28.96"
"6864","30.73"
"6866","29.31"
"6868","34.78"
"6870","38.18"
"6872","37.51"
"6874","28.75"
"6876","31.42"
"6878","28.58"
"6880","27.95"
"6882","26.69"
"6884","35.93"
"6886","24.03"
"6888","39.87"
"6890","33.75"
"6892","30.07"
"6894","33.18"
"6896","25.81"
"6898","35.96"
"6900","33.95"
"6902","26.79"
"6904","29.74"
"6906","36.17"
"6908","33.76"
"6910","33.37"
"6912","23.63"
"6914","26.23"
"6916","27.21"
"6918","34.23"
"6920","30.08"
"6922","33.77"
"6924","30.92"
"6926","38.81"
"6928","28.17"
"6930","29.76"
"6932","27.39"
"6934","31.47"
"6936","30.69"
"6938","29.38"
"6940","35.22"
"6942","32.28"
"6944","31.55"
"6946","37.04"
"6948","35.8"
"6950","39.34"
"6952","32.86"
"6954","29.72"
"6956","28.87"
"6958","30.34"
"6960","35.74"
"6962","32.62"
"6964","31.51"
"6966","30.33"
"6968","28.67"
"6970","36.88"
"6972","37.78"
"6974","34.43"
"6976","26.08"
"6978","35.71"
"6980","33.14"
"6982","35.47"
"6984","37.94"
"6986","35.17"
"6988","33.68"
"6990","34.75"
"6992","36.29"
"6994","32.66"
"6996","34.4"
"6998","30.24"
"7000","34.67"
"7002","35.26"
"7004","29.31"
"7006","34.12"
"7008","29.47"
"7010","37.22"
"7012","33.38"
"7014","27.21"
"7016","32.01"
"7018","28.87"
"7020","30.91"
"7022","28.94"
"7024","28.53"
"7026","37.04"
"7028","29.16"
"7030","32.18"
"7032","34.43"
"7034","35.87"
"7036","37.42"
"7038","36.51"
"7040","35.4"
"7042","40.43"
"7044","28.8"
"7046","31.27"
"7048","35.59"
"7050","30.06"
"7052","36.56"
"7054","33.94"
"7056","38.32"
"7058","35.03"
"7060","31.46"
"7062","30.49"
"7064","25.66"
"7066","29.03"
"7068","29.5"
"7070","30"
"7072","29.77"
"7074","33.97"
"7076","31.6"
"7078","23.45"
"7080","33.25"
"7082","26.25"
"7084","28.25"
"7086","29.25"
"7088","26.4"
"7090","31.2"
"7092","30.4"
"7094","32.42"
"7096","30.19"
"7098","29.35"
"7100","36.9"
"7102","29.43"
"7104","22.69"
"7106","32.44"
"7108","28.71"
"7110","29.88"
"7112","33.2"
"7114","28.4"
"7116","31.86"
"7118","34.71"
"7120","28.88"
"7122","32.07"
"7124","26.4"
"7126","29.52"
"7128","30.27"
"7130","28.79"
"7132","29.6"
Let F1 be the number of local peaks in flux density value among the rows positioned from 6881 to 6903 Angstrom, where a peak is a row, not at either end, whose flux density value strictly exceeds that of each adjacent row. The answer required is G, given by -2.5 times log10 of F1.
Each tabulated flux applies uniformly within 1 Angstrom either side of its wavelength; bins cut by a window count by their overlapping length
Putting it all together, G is -1.5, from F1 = 4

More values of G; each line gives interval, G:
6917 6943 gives -1.7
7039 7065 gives -1.5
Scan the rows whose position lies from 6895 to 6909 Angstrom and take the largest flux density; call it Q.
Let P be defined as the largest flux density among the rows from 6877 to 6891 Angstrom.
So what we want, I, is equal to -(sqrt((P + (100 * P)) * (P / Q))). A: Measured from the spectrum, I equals -67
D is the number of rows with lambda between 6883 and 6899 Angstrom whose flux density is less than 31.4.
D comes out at 3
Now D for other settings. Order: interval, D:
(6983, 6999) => 1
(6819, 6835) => 3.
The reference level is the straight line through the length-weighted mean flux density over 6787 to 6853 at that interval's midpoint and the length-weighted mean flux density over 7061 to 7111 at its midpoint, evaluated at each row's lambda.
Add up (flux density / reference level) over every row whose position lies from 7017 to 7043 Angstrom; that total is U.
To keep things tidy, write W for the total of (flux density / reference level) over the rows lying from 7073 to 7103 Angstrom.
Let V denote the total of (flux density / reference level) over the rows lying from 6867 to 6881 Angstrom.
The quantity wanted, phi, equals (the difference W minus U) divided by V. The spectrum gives 0.1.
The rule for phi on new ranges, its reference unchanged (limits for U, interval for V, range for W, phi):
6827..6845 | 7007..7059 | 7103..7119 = 0.0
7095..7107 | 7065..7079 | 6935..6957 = 0.8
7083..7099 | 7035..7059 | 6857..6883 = 0.4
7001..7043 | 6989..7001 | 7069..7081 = -2.5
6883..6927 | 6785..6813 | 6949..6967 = -0.9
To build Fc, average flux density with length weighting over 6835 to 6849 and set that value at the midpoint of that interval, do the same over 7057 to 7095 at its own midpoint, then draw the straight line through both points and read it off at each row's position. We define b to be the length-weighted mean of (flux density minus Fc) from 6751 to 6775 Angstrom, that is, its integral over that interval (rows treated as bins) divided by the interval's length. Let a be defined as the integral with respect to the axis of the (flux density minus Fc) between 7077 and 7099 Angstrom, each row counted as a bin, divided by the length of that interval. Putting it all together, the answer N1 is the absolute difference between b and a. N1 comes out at 6.3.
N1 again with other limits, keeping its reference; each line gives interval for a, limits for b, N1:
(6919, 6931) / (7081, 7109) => 3.0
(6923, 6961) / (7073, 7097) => 3.2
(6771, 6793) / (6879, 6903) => 2.7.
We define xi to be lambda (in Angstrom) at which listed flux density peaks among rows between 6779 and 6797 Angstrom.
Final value 6790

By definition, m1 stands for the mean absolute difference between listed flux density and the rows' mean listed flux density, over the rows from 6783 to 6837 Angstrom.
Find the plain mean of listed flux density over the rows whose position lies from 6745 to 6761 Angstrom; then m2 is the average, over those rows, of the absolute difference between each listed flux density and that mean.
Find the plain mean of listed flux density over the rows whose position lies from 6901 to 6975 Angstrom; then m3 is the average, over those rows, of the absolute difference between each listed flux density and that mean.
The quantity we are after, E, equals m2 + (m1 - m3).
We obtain 4.7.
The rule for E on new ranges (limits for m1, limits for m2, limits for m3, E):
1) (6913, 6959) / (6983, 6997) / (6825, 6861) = 0.4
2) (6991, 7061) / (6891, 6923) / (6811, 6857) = 2.7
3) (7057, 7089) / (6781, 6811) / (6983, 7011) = 3.6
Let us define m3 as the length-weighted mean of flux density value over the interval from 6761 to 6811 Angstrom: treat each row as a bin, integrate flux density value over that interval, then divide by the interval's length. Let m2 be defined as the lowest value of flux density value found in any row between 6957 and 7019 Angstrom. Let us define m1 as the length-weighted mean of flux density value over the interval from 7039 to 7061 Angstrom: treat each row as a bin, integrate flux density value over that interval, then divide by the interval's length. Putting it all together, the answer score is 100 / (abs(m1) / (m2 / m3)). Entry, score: 2.38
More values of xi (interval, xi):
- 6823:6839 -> 6826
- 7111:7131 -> 7118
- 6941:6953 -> 6950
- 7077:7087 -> 7080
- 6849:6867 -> 6854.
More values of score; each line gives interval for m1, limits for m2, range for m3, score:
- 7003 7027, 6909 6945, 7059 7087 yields 2.56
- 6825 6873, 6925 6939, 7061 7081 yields 2.95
